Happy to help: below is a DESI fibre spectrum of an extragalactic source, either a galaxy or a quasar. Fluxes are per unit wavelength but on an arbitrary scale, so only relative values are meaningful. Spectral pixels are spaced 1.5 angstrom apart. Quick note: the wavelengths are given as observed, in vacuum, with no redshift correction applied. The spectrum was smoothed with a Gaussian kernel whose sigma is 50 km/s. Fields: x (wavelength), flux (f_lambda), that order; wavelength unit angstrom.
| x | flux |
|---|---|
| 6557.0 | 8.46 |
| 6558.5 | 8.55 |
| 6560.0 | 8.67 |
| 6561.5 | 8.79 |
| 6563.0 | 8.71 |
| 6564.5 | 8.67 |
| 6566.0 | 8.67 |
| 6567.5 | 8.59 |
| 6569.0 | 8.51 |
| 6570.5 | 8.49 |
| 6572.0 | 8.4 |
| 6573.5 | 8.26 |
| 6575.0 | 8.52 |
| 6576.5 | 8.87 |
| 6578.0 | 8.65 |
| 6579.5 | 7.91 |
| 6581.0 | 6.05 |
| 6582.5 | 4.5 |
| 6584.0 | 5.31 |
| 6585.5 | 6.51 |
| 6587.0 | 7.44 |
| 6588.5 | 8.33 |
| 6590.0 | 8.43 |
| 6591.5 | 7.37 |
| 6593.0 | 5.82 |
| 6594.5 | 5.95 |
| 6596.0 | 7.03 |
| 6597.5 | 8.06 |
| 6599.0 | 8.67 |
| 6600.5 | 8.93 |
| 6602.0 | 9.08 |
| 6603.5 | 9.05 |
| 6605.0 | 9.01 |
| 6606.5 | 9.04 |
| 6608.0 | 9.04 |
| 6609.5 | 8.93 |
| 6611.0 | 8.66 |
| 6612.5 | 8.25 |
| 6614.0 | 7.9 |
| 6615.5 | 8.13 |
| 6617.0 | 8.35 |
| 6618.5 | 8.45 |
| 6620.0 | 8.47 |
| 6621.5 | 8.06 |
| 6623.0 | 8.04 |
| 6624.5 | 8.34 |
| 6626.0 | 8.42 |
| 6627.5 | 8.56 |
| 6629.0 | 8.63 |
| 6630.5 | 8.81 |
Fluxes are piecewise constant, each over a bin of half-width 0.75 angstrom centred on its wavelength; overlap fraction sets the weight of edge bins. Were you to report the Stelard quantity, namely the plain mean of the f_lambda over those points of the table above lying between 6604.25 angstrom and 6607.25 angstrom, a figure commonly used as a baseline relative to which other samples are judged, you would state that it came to 9.0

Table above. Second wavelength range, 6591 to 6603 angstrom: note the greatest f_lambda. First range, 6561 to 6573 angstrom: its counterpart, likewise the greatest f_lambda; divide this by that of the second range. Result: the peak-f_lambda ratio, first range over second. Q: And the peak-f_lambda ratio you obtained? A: 0.968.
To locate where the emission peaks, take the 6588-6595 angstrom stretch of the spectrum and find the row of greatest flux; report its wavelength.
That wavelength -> 6590.0 angstrom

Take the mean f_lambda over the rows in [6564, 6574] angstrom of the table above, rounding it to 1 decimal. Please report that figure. 8.5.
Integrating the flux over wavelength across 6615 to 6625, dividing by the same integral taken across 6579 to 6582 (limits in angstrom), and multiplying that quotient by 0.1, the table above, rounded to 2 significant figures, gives 0.41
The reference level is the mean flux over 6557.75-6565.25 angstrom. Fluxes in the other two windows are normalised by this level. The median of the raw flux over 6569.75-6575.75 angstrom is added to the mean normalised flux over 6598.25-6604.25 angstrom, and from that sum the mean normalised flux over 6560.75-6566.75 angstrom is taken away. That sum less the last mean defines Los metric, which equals 8.5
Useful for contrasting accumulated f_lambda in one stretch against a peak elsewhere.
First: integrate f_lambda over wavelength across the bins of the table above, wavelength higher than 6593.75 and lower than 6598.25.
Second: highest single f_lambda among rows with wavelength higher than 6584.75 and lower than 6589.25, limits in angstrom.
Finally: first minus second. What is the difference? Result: 23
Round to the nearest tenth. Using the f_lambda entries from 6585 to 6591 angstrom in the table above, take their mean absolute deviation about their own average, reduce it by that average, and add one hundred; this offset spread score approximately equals 93.0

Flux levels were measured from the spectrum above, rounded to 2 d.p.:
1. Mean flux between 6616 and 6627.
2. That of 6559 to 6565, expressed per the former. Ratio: 1.05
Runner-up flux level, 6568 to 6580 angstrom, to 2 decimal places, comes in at 8.65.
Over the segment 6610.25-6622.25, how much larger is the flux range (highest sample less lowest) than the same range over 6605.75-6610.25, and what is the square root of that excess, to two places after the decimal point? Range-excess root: 0.81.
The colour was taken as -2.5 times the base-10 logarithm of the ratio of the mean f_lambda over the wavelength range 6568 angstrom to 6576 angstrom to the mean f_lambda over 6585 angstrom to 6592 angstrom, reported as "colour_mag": -0.11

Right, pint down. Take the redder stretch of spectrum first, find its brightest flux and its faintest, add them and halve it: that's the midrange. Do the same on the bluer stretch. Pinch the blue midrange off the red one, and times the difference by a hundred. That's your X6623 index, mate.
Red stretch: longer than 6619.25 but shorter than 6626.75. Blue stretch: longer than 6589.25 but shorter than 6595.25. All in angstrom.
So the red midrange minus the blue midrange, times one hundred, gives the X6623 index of 113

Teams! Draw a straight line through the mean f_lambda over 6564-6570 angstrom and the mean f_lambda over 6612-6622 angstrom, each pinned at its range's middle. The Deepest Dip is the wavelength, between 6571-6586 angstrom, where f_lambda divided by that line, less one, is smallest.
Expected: 6582.5 angstrom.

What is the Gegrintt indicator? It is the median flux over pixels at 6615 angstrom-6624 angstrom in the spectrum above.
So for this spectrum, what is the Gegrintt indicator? 8.24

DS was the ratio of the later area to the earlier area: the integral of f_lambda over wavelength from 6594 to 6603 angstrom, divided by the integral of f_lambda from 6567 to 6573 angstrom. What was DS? 1.4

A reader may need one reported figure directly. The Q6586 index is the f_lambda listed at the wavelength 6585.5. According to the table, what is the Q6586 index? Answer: 6.51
